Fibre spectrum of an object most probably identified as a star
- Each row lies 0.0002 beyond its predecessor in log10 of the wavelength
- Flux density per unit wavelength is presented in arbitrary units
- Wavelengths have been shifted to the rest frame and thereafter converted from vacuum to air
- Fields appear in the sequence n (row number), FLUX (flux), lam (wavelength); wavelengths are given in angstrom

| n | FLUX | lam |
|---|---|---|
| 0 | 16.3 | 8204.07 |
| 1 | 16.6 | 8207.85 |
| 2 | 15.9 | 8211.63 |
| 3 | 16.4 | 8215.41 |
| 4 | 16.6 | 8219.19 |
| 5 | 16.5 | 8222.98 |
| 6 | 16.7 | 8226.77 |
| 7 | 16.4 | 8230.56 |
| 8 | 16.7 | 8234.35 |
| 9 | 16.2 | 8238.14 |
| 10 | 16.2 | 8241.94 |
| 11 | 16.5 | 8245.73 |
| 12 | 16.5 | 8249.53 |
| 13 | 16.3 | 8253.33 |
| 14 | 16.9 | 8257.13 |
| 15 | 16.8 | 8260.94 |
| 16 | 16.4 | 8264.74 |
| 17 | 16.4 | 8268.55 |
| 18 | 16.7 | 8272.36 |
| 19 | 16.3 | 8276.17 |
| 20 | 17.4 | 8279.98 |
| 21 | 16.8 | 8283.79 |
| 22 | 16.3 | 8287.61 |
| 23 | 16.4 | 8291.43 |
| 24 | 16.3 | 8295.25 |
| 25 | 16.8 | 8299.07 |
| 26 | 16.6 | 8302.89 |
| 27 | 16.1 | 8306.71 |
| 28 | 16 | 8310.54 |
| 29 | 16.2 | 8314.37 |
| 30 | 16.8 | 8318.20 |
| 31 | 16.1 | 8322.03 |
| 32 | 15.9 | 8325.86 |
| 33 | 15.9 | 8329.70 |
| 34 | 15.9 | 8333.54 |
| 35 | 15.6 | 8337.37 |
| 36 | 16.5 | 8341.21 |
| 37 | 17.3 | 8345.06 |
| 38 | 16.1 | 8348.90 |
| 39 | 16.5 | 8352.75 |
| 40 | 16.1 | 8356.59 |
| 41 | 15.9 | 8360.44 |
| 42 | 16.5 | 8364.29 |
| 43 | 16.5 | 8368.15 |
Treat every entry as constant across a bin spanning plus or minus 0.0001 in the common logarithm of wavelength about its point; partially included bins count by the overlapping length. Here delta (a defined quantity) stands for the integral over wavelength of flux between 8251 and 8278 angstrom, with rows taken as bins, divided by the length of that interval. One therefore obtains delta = 16.5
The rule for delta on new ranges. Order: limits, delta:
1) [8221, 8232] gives 16.5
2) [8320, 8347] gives 16.2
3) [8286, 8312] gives 16.4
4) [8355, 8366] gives 16.2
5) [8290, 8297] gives 16.3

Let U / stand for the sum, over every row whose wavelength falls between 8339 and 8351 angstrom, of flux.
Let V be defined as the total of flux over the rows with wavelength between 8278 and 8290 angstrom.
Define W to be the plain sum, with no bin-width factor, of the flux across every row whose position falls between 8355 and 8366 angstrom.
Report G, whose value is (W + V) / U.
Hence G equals 1.98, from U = 49.9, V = 50.5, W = 48.5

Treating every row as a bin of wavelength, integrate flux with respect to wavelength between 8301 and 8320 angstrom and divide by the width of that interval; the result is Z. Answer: 16.34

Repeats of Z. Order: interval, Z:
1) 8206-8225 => 16.40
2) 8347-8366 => 16.22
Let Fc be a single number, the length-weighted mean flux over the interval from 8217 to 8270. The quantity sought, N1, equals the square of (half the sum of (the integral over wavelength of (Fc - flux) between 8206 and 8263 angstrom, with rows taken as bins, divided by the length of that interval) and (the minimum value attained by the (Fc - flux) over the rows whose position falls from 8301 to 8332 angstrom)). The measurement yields 0.018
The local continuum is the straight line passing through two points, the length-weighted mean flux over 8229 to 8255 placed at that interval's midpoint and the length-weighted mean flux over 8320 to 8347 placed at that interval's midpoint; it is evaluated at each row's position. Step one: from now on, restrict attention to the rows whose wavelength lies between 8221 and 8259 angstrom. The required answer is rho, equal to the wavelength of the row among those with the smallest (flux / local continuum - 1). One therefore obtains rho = 8238.14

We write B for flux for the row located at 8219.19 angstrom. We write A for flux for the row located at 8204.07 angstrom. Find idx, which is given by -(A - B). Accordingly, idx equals 0.30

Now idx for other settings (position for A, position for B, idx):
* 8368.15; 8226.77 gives 0.20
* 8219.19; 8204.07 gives -0.30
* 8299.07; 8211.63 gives -0.90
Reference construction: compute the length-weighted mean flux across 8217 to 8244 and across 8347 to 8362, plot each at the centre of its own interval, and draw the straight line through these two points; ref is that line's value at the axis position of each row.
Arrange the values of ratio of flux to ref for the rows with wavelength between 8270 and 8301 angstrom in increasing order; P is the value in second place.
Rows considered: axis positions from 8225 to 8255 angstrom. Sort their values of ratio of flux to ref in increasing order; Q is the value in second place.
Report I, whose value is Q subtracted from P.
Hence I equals 0.013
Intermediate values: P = 0.998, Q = 0.985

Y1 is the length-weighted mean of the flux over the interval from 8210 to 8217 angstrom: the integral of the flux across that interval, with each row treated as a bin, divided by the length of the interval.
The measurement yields 16.2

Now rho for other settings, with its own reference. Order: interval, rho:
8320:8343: 8337.37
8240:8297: 8241.94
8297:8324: 8310.54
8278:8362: 8337.37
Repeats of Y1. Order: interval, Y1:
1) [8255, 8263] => 16.8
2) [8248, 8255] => 16.4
